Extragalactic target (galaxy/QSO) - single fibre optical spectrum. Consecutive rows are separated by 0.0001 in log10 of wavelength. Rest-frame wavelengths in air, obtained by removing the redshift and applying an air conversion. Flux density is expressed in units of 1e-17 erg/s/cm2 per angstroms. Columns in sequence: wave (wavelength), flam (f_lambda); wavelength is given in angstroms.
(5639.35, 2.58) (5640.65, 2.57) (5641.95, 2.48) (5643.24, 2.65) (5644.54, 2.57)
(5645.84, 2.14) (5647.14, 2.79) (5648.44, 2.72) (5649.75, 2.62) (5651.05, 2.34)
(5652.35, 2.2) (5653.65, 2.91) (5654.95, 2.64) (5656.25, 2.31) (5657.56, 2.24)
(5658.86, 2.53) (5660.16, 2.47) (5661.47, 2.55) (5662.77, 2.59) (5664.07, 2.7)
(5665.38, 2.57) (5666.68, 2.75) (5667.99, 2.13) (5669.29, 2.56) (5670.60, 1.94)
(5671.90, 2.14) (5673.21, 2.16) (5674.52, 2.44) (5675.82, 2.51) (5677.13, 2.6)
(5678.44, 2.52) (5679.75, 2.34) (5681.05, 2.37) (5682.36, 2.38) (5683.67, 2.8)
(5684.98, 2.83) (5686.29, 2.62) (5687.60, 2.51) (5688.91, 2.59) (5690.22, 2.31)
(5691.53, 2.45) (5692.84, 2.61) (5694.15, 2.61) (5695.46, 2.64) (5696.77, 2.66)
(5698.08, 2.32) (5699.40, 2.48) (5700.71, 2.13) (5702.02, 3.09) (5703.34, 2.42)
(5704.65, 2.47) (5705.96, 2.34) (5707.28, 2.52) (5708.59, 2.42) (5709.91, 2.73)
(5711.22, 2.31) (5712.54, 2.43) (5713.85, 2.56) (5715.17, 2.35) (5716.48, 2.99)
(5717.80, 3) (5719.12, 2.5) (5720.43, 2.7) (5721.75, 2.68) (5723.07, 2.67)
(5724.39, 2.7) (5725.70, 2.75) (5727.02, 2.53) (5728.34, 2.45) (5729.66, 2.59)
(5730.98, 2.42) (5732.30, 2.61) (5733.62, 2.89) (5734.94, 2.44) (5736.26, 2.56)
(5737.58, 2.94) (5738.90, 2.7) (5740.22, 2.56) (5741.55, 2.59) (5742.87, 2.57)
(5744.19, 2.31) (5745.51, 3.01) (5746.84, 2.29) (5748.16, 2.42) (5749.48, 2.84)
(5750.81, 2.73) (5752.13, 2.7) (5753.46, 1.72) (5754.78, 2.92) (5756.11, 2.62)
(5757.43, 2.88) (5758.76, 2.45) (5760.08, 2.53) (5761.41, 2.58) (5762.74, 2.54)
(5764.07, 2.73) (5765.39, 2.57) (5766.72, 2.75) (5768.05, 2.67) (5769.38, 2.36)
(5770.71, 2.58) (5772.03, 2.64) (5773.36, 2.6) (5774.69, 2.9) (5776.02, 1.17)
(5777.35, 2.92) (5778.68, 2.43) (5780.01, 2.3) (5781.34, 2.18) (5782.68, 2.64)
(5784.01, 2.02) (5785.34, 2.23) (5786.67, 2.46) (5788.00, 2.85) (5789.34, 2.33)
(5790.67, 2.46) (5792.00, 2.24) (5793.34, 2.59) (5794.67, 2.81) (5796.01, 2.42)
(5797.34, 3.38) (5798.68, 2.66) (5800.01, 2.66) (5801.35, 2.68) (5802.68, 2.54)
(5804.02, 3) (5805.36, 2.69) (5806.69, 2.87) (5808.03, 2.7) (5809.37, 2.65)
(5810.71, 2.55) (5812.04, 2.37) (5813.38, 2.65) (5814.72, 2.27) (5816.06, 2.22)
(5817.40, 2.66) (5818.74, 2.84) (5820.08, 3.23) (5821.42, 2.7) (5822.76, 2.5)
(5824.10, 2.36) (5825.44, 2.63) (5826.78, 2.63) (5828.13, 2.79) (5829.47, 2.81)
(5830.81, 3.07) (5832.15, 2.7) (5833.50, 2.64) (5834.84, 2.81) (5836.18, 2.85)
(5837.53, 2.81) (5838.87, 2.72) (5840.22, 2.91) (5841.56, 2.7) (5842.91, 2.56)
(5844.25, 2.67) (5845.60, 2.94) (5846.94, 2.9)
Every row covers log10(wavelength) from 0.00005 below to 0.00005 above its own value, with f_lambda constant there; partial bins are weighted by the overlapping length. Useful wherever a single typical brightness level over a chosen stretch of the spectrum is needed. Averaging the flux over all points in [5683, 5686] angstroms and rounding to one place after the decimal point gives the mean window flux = 2.8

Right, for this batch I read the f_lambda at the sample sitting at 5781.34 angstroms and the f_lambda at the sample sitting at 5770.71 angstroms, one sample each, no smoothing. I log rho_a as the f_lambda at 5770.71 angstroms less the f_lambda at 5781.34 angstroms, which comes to 0.40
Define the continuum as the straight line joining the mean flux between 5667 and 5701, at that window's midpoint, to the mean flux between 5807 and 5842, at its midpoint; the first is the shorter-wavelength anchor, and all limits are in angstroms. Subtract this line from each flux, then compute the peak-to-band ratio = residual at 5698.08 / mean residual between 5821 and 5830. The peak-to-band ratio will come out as 3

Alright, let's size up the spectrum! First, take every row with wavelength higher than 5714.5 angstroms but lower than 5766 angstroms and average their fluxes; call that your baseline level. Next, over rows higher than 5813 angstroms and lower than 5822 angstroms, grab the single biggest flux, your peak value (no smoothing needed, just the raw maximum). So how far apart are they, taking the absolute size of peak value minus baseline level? 0.61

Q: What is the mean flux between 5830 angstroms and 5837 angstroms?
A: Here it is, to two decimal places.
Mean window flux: 2.81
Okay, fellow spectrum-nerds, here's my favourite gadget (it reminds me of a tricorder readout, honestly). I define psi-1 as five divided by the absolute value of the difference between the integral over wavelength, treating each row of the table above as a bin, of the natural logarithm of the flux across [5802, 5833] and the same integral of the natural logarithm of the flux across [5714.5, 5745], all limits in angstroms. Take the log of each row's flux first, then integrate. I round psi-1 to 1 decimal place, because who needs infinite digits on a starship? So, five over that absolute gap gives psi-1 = 5.7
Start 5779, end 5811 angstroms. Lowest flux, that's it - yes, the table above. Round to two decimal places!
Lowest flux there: 2.02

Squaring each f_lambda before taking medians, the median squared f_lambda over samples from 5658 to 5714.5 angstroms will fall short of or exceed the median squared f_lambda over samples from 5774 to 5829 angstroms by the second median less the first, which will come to 0.62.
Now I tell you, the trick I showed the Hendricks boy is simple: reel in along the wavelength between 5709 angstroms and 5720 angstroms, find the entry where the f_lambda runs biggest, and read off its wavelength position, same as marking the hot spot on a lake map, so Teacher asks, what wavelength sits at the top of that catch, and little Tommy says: 5717.80 angstroms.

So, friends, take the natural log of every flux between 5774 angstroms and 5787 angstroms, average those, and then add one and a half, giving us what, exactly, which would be 2.32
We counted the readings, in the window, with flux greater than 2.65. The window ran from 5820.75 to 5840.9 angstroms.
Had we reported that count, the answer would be 10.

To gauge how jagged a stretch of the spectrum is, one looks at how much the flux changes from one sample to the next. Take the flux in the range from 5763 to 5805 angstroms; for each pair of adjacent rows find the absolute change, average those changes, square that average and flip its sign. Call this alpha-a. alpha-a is -0.15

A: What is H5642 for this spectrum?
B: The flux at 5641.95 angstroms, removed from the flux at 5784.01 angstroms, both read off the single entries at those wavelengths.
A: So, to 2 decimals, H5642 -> -0.46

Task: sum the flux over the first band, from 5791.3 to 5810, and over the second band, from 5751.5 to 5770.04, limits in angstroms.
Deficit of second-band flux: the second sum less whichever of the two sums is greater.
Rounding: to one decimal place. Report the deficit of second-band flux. -1.9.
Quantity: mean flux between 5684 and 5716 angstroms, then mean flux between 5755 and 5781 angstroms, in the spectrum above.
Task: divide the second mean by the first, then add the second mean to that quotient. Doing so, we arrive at 3.5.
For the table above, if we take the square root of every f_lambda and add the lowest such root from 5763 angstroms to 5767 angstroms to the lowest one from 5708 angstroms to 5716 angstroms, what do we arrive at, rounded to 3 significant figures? 3.12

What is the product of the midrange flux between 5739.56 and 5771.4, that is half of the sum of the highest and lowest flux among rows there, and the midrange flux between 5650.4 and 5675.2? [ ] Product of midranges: 5.74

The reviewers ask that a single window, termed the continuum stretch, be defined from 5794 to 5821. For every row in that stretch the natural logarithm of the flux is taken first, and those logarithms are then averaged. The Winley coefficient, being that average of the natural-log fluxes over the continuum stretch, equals 0.985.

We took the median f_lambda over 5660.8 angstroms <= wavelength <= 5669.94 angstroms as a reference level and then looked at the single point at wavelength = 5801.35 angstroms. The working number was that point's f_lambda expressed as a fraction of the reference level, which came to 1.04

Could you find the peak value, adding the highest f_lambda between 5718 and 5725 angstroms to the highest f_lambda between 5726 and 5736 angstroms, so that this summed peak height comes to 5.59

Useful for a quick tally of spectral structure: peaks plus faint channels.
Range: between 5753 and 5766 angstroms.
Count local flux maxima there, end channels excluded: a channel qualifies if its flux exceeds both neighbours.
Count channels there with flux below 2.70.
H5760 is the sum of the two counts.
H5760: 11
